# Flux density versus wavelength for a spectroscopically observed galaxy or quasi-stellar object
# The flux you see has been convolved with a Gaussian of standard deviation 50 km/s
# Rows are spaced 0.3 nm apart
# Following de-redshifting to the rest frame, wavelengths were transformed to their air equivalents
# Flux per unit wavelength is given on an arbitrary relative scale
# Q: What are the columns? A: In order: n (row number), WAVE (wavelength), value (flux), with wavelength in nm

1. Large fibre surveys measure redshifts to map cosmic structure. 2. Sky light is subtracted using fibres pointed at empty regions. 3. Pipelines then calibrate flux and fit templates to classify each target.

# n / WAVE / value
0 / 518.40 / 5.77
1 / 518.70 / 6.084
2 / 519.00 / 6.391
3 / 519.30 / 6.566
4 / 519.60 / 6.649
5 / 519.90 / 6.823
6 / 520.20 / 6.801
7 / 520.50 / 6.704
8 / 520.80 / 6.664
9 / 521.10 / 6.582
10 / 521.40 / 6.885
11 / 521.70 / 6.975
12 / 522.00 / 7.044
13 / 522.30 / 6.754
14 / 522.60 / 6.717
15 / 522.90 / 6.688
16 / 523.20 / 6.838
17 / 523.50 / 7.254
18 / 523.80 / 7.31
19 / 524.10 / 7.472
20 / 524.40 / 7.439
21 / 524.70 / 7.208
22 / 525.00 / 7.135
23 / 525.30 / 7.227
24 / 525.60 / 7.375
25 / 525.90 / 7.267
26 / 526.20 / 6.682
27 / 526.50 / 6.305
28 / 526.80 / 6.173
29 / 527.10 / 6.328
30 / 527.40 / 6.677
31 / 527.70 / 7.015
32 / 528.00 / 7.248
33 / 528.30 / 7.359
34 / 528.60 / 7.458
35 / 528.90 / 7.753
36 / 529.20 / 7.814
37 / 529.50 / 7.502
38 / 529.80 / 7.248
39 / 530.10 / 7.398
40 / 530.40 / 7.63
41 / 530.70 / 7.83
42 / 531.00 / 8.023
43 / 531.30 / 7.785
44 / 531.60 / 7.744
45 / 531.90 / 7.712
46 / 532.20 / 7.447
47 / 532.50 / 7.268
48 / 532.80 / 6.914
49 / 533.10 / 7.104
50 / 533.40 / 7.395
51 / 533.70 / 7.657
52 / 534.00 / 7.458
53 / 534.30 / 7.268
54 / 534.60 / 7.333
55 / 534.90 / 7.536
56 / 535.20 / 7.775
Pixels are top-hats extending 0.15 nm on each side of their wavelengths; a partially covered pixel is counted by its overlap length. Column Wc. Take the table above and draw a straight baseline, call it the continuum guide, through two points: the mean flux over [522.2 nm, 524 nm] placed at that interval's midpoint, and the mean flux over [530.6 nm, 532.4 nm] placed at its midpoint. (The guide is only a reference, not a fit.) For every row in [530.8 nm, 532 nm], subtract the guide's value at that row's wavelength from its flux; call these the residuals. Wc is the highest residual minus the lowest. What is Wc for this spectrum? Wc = 0.40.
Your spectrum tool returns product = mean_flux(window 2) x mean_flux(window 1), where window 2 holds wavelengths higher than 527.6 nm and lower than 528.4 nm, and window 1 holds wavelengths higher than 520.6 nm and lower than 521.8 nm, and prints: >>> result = 48.8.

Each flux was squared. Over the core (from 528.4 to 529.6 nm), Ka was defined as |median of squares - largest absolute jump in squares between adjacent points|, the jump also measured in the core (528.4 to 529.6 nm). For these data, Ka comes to 53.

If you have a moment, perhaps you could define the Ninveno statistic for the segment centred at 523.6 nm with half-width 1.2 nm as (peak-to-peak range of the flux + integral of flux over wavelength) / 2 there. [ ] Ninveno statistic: 8.9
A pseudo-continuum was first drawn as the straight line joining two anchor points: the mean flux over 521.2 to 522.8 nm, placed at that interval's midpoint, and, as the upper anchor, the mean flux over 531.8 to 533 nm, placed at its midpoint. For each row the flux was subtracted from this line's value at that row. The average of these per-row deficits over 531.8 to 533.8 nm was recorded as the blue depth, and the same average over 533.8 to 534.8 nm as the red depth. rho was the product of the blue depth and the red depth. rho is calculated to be 0.000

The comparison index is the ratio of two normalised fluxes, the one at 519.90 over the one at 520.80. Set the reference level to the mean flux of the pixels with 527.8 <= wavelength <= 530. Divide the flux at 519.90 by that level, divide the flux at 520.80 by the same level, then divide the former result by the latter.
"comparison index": 1.02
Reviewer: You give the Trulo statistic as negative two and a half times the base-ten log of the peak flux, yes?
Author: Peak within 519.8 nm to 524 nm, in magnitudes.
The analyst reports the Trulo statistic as -2.16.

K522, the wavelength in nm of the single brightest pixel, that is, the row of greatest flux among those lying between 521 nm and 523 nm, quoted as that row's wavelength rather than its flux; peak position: 522.00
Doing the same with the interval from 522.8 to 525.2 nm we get 524.10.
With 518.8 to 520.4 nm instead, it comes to 519.90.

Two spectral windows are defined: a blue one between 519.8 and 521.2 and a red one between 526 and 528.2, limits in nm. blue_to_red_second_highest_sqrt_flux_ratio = 0.98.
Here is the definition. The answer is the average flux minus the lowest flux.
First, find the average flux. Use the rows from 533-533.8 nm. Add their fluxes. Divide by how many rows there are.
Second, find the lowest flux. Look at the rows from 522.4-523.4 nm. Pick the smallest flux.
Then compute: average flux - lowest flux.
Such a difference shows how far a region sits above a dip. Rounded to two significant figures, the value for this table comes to 0.70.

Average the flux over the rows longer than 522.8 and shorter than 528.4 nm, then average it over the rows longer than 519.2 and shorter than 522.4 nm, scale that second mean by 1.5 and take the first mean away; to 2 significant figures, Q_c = 3.2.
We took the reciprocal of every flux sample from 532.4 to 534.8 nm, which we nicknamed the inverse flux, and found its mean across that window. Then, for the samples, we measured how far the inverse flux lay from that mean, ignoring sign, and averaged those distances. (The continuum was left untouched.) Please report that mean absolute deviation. 0.0030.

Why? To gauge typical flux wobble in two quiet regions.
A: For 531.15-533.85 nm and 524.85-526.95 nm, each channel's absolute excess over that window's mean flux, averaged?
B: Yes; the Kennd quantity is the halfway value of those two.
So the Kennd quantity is 0.335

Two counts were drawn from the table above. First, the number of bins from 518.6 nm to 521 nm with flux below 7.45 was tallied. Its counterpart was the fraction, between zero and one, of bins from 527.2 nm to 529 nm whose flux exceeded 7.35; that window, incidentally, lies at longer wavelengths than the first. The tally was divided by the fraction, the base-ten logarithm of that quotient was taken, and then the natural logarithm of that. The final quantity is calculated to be 0.19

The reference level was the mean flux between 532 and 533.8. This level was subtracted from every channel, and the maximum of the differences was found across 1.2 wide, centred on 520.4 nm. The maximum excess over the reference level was -0.5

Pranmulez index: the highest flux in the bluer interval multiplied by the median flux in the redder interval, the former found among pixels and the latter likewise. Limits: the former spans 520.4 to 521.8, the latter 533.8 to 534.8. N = 51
